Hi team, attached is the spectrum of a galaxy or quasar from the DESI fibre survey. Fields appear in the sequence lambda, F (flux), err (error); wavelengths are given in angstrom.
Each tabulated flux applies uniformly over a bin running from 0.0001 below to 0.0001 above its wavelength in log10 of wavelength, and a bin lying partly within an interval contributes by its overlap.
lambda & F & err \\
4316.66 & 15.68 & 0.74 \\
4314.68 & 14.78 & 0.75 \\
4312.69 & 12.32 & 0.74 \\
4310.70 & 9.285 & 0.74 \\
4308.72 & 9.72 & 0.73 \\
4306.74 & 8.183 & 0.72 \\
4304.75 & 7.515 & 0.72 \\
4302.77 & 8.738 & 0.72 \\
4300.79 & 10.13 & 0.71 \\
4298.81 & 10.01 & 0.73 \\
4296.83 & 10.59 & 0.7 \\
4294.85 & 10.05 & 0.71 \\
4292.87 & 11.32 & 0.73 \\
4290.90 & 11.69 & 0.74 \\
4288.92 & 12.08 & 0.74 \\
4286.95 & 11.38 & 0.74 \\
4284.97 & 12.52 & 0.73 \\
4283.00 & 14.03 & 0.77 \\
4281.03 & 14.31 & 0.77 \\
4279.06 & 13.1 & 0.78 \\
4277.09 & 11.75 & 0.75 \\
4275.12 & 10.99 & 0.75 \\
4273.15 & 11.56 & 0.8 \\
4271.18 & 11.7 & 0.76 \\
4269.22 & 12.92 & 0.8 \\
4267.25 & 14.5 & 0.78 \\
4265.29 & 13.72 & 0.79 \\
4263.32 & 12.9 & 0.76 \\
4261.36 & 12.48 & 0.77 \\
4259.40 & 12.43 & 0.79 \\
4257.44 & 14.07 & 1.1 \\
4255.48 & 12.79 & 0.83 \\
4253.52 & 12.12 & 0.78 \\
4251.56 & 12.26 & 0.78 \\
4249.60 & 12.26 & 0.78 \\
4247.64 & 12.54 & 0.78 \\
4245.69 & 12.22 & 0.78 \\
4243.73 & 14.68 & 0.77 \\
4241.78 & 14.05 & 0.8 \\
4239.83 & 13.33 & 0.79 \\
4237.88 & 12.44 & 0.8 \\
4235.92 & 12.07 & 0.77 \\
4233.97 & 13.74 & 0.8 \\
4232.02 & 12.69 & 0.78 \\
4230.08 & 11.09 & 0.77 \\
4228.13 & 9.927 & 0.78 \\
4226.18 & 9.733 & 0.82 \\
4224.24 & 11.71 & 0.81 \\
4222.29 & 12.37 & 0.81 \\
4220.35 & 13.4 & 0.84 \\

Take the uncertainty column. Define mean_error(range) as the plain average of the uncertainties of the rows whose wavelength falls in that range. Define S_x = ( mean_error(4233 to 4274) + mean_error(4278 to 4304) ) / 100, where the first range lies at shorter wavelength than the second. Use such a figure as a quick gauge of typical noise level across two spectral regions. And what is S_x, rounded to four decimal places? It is 0.0154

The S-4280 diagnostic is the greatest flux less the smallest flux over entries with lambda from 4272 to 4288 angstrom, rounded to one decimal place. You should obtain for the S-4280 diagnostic 3.3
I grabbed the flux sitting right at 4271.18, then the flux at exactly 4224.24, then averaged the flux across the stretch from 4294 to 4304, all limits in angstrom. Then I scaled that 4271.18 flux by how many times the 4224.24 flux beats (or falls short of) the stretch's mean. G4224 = 14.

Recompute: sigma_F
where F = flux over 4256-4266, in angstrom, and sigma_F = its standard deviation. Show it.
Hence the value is 0.7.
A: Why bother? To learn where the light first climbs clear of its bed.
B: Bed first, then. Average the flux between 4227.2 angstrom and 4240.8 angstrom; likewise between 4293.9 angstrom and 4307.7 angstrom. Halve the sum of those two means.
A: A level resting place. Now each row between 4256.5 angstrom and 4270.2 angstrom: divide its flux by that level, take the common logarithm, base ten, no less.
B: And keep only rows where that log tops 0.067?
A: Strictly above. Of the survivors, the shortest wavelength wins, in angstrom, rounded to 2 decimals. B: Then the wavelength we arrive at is 4257.44 angstrom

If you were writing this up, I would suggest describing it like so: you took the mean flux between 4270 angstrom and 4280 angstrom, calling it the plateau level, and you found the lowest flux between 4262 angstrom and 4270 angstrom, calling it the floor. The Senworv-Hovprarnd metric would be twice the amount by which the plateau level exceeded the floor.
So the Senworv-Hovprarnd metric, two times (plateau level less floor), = -2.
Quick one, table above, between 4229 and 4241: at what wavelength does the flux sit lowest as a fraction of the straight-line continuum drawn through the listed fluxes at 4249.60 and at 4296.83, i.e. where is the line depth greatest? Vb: 4230.08 angstrom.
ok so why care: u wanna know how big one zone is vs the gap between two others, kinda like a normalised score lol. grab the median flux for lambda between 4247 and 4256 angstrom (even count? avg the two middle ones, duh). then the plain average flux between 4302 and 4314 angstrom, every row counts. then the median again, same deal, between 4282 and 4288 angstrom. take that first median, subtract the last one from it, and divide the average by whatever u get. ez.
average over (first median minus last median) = -36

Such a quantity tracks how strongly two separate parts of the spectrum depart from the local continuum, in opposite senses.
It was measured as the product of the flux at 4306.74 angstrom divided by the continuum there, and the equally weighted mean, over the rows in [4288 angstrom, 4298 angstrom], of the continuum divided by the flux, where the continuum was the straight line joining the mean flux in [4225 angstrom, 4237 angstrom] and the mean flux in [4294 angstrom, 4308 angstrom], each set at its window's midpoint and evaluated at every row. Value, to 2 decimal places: 0.77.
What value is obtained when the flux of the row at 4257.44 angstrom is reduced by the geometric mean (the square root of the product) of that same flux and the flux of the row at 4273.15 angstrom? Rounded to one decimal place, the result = 1.3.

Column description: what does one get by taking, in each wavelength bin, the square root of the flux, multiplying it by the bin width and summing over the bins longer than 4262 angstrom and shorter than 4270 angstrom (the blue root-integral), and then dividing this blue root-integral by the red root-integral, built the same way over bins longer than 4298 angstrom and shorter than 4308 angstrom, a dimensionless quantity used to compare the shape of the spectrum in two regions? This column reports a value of 0.98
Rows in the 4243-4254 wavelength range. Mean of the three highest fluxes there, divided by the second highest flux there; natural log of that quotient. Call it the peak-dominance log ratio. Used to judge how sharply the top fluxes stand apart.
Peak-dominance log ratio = 0.0483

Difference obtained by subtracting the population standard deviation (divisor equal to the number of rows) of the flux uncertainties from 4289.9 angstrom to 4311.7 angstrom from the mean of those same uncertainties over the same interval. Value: 0.711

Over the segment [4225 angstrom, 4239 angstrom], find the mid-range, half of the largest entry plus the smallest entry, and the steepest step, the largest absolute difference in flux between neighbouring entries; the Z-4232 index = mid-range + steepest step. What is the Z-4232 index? 13.4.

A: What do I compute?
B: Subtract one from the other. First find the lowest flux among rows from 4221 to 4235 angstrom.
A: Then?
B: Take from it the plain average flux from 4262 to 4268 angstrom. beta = -4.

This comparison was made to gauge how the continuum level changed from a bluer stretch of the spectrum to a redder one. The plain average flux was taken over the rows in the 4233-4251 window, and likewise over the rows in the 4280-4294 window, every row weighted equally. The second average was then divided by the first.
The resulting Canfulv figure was 0.96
